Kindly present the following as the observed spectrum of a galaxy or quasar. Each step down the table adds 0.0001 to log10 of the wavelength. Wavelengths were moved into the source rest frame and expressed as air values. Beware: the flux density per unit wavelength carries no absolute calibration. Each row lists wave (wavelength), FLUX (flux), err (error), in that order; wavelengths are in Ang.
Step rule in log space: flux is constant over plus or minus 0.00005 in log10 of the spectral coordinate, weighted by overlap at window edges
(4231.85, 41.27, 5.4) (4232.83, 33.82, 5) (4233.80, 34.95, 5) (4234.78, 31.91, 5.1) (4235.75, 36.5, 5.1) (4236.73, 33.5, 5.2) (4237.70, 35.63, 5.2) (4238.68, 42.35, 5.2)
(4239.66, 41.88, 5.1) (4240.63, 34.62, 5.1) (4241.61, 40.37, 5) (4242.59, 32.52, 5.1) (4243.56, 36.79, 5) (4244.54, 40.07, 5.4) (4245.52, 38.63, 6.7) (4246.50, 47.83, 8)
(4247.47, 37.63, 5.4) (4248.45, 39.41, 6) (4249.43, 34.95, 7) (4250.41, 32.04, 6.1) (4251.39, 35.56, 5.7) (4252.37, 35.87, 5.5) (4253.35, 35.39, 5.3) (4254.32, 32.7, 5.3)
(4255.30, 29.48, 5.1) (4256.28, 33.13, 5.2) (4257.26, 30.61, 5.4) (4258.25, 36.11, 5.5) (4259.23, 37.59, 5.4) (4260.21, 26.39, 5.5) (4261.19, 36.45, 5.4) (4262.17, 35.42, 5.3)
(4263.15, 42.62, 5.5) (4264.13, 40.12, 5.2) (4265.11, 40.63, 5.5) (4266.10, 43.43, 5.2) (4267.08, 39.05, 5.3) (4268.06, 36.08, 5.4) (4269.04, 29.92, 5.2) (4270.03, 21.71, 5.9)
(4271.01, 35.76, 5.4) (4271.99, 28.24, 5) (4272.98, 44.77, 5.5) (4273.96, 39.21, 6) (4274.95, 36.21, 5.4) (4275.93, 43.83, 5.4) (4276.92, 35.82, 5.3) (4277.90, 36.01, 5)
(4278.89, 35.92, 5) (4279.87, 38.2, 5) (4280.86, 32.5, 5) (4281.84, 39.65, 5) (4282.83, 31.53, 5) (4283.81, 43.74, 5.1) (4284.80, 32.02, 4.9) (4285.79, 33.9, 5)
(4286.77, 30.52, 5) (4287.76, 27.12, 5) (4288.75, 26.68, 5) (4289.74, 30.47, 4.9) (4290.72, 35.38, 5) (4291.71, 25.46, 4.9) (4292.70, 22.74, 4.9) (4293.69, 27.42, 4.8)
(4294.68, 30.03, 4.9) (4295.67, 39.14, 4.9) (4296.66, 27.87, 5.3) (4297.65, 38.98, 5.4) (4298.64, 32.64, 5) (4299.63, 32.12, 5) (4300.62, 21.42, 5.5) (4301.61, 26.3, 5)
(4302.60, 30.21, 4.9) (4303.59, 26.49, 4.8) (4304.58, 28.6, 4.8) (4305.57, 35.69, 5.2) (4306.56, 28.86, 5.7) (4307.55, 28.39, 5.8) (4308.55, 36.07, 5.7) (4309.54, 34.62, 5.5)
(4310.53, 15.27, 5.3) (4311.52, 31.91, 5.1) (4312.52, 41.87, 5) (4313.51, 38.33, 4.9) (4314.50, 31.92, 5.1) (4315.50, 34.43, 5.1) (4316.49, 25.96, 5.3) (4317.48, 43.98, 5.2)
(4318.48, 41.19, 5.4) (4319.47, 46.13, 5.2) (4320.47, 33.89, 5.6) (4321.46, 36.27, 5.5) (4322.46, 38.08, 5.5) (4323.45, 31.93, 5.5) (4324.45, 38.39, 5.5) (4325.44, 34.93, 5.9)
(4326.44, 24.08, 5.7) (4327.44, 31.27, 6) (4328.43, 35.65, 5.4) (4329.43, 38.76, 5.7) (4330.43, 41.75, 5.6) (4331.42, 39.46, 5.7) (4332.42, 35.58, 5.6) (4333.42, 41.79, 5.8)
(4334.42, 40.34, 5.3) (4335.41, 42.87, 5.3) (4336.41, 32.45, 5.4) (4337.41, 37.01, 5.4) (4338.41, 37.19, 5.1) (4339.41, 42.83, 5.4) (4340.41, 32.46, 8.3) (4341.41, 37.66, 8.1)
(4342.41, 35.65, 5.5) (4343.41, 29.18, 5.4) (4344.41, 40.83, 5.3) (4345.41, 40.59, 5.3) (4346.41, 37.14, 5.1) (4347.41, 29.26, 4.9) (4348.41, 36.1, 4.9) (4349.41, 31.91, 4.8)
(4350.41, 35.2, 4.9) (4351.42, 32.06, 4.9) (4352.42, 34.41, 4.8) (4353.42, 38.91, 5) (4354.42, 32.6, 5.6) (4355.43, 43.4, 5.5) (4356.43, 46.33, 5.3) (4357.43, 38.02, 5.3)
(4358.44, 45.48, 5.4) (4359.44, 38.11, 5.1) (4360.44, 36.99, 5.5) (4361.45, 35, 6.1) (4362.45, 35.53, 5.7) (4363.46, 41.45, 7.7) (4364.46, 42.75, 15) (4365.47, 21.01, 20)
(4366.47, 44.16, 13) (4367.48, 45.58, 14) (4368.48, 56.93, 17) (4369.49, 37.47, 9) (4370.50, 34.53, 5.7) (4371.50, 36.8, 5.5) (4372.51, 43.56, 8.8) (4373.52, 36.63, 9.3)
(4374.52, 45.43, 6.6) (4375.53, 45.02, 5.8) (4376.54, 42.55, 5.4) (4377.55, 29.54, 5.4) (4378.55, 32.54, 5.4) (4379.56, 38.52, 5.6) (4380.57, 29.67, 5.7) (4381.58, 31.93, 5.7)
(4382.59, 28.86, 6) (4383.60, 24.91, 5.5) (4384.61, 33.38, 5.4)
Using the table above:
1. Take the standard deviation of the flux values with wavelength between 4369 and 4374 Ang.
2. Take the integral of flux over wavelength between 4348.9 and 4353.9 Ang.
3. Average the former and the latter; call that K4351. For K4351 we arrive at 88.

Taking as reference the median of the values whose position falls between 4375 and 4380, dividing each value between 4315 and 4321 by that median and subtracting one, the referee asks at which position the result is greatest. 4319.47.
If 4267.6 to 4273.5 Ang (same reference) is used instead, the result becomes 4272.98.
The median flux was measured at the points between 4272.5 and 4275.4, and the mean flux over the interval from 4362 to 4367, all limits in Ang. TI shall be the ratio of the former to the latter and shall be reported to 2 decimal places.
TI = 1.06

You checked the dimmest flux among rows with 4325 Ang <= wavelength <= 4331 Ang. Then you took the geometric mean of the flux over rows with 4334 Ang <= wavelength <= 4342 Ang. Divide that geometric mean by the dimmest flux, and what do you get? 1.56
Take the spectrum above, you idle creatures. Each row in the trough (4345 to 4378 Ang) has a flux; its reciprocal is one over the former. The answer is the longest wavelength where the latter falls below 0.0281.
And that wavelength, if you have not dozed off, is 4376.54 Ang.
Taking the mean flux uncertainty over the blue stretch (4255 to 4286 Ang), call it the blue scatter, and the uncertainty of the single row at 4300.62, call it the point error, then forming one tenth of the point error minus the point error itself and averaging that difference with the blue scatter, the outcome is 0.17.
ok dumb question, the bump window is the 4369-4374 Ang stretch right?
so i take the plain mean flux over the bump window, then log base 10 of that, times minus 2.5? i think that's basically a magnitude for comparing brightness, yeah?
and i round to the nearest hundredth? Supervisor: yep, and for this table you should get -3.94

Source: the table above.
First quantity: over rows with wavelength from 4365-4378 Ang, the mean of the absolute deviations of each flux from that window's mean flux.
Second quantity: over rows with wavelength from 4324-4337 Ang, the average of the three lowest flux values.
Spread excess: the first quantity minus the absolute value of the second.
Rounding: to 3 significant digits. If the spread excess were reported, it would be -22.6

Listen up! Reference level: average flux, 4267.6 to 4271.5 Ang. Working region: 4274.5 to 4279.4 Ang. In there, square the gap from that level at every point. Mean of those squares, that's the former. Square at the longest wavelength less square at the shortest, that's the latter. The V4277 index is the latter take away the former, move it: -58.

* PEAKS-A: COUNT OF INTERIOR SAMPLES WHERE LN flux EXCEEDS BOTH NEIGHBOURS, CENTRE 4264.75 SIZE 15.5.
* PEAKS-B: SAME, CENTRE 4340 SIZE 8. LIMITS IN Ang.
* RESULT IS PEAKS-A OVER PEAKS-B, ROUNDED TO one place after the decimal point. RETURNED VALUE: 2.5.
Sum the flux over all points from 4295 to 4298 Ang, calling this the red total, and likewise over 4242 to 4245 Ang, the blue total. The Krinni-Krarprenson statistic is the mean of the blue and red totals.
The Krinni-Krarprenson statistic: 108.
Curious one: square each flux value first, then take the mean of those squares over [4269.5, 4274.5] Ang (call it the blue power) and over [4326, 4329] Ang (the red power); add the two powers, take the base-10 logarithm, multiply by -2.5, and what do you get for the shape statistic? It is -8.34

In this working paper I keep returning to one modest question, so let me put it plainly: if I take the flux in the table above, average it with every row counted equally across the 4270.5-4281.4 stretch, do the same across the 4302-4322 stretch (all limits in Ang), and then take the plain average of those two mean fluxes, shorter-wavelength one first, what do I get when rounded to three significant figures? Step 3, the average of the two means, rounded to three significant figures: 35.2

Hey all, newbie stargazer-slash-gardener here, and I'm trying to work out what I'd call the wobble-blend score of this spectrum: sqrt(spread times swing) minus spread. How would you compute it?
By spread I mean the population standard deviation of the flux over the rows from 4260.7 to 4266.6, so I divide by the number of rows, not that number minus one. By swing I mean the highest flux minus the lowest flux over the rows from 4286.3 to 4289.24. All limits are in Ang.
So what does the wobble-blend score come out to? 0.4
